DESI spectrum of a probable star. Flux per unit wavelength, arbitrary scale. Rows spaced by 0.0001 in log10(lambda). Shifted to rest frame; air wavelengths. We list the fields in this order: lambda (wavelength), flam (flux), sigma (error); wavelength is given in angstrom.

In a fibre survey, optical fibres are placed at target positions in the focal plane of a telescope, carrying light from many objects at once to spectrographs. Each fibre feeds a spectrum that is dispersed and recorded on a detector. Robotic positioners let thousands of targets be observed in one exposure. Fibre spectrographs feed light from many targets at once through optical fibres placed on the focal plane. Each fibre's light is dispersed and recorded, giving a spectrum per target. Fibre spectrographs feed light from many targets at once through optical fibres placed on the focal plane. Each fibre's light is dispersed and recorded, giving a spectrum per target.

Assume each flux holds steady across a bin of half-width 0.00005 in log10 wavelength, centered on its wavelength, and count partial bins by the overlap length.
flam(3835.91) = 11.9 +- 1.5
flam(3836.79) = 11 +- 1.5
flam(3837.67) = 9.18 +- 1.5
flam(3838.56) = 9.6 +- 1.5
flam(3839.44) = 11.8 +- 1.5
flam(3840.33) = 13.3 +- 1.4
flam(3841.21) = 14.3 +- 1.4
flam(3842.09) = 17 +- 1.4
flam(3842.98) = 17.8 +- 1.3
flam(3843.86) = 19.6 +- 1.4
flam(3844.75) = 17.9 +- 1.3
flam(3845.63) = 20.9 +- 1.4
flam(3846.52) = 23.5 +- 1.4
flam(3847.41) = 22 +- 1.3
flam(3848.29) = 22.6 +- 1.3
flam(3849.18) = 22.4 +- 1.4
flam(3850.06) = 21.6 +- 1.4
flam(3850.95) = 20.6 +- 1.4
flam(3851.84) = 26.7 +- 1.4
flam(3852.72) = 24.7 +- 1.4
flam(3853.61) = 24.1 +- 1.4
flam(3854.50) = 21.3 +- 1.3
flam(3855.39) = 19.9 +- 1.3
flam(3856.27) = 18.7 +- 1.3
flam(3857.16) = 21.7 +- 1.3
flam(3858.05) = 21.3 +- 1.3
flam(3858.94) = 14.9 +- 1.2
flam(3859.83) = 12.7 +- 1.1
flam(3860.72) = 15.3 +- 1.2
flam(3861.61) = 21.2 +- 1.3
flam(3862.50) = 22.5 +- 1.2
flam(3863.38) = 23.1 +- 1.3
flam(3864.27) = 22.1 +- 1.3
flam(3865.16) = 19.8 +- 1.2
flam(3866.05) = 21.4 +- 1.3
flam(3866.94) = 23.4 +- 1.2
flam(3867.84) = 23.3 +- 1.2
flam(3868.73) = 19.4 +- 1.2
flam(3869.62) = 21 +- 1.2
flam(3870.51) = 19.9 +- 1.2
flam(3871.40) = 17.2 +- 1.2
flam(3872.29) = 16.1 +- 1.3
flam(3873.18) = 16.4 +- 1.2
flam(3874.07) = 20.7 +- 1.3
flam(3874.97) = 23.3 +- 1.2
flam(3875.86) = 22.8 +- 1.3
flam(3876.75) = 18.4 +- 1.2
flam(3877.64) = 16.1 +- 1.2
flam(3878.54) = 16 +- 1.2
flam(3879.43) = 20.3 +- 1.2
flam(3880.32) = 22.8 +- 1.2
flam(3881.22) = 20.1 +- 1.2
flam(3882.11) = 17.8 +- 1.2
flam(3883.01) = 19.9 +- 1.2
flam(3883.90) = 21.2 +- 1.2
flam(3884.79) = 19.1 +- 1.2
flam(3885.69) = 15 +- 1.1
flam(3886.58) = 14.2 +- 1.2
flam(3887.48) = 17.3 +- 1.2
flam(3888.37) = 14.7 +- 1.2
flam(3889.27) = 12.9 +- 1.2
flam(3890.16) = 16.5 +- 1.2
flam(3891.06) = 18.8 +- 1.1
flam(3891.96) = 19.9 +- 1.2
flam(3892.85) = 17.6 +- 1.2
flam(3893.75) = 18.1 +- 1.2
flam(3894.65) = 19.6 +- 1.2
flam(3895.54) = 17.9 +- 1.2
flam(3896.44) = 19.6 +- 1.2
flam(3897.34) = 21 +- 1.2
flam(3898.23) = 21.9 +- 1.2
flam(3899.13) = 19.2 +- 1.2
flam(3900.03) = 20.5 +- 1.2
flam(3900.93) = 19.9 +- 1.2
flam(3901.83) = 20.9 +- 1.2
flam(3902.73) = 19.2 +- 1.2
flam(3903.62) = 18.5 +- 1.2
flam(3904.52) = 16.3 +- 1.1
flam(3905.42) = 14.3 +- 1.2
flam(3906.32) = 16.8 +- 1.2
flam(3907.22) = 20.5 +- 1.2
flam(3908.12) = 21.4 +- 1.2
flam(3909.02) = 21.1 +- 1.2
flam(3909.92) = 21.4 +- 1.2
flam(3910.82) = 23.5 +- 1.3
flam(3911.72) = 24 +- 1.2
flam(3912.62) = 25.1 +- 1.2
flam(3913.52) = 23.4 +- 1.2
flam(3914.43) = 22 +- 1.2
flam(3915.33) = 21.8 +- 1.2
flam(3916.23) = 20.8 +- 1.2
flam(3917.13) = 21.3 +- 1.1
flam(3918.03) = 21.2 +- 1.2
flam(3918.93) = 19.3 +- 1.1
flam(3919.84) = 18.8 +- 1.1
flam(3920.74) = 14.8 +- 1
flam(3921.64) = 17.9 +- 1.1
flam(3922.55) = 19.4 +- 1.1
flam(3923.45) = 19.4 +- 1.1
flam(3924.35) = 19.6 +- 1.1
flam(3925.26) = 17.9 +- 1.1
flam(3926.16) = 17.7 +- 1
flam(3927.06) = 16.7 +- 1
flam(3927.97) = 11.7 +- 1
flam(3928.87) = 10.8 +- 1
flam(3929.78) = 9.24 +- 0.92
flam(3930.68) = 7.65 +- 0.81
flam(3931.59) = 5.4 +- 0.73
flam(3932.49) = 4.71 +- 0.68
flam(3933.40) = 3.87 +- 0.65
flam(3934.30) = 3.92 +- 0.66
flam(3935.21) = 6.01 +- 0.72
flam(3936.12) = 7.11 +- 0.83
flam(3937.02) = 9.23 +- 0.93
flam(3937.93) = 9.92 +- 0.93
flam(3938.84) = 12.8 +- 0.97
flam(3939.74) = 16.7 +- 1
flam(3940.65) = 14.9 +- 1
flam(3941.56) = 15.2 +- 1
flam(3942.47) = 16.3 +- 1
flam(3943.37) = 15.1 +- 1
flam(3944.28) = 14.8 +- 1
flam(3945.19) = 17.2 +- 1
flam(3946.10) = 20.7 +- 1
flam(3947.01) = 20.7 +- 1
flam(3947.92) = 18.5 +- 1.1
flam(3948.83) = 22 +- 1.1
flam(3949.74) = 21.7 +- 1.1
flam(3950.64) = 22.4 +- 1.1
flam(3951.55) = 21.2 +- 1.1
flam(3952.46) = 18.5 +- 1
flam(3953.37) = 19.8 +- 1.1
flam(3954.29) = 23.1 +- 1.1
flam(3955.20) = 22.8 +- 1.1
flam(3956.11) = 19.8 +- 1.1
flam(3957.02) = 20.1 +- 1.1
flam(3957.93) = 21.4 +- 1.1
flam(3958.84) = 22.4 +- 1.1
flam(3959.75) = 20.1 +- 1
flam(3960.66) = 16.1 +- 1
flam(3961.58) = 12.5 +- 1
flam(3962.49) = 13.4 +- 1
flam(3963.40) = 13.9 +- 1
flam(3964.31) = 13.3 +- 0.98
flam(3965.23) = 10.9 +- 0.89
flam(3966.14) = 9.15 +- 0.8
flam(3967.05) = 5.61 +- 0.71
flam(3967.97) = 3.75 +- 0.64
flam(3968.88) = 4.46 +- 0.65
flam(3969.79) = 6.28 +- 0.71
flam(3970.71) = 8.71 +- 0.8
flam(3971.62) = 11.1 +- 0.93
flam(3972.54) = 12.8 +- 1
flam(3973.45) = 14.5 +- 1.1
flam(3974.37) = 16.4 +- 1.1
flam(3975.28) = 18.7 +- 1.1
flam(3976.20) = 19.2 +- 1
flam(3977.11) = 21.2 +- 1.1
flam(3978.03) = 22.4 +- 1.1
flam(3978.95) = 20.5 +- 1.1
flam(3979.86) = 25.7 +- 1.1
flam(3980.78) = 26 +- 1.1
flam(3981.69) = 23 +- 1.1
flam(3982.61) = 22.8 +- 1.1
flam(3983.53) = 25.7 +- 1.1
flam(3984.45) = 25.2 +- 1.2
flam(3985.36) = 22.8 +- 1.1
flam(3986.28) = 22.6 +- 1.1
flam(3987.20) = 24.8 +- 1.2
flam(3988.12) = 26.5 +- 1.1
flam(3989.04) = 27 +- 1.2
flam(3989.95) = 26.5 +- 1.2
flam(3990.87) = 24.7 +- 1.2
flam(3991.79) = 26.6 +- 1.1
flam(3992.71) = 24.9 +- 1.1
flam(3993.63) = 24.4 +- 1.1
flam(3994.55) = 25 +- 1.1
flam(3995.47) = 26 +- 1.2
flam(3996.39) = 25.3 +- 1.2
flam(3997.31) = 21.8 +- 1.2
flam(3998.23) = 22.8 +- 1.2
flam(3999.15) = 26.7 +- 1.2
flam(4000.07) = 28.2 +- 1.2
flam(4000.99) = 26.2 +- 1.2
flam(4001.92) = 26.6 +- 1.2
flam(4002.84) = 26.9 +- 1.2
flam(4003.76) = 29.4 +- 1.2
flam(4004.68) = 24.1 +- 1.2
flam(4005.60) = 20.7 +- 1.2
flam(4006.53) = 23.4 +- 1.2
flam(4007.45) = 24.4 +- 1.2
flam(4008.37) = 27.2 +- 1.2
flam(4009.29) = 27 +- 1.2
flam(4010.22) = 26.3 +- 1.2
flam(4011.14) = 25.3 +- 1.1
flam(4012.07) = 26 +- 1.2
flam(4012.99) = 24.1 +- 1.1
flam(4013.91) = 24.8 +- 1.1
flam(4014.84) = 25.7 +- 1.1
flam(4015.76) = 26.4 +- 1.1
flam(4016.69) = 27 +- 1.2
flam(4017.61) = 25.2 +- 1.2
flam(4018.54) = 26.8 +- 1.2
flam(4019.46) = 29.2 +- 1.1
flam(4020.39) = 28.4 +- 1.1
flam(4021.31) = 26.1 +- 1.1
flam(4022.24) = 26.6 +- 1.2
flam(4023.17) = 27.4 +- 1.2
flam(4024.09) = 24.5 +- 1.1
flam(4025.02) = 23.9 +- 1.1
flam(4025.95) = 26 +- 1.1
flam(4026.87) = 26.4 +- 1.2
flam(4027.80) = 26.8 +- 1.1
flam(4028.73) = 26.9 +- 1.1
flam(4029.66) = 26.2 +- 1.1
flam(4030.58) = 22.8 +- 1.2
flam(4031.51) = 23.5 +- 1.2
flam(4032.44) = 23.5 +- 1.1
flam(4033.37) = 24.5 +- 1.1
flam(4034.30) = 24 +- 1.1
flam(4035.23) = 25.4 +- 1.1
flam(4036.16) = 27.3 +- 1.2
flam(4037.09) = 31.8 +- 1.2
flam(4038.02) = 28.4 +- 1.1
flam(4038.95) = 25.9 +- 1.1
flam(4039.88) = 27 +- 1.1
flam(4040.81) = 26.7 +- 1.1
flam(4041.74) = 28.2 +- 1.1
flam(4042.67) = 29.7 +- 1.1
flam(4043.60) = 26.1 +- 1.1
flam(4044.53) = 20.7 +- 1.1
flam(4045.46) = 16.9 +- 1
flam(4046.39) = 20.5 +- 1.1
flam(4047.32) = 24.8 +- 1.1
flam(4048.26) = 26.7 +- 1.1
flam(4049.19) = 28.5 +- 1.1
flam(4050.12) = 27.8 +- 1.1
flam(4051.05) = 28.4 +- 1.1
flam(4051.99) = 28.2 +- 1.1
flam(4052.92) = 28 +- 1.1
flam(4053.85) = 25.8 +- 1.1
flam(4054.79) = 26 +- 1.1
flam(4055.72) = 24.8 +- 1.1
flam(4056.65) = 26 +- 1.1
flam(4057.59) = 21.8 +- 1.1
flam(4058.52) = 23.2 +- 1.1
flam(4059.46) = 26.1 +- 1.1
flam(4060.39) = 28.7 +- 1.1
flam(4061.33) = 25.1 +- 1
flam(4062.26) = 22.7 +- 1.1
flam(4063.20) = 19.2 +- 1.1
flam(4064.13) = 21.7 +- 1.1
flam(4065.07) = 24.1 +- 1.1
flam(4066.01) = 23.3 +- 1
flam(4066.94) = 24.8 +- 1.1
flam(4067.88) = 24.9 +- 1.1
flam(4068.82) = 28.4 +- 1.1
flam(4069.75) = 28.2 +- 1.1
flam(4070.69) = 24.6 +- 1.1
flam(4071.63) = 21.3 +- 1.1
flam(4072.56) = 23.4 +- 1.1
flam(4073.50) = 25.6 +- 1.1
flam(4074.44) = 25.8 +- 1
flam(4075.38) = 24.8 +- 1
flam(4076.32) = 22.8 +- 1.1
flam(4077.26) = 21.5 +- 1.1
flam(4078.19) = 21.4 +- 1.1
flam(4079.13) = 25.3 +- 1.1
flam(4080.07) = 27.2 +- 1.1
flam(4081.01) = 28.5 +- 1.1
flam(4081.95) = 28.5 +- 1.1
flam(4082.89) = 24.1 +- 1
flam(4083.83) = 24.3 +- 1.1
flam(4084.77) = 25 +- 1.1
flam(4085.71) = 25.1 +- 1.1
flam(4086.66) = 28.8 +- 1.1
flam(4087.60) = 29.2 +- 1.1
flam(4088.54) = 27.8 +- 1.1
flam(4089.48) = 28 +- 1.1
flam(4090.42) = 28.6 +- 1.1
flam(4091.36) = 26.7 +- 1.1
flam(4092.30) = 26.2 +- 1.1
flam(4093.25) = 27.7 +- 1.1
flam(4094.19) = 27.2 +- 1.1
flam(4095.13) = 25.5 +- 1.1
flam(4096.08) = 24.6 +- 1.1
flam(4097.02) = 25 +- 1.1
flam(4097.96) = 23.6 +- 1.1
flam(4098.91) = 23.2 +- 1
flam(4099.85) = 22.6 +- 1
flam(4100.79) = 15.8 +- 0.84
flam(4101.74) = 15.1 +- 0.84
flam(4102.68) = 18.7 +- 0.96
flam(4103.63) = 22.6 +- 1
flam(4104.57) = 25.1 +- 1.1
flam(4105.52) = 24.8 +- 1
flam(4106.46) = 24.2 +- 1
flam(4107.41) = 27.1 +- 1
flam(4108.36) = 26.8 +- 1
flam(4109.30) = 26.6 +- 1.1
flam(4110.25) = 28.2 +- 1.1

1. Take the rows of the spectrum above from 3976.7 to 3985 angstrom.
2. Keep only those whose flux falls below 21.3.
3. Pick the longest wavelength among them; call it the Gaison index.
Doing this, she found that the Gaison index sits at 3978.95 angstrom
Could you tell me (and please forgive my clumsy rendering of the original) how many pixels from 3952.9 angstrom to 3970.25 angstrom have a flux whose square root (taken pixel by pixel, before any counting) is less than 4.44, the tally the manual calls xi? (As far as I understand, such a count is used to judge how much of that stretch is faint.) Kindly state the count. 11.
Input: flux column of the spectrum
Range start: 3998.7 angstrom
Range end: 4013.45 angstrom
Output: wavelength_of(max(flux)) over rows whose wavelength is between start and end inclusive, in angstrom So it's 4003.76 angstrom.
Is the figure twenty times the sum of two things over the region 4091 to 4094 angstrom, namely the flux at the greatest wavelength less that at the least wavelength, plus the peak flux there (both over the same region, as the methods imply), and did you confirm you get 574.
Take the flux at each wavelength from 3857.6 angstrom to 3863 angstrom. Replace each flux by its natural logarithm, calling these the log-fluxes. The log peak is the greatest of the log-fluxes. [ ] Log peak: 3.11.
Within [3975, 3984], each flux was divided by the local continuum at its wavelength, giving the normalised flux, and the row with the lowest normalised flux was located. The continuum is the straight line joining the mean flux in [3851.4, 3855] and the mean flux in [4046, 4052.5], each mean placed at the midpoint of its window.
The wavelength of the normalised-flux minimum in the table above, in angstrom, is 3975.28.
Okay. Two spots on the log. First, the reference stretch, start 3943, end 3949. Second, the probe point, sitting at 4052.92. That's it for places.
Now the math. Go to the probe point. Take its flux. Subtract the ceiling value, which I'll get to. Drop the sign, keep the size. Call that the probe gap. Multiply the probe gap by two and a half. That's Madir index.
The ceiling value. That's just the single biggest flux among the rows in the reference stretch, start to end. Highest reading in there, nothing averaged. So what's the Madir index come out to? 15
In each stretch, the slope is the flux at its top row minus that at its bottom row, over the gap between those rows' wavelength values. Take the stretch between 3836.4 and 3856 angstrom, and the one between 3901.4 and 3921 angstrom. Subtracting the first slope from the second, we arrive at -0.80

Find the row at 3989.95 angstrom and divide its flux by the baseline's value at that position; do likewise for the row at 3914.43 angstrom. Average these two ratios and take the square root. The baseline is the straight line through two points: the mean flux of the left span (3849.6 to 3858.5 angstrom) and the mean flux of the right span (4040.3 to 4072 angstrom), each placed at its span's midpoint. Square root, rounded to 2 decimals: 1.01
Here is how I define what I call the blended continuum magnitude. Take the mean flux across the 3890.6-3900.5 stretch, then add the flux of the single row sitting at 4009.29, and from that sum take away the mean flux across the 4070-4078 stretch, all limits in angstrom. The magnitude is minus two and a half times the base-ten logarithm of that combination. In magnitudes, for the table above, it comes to -3.4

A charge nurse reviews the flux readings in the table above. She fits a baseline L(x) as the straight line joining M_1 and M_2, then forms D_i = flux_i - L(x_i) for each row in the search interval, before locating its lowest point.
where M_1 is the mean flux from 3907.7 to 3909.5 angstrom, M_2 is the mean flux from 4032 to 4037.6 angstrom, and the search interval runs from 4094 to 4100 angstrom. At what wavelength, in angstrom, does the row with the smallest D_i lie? 4099.85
